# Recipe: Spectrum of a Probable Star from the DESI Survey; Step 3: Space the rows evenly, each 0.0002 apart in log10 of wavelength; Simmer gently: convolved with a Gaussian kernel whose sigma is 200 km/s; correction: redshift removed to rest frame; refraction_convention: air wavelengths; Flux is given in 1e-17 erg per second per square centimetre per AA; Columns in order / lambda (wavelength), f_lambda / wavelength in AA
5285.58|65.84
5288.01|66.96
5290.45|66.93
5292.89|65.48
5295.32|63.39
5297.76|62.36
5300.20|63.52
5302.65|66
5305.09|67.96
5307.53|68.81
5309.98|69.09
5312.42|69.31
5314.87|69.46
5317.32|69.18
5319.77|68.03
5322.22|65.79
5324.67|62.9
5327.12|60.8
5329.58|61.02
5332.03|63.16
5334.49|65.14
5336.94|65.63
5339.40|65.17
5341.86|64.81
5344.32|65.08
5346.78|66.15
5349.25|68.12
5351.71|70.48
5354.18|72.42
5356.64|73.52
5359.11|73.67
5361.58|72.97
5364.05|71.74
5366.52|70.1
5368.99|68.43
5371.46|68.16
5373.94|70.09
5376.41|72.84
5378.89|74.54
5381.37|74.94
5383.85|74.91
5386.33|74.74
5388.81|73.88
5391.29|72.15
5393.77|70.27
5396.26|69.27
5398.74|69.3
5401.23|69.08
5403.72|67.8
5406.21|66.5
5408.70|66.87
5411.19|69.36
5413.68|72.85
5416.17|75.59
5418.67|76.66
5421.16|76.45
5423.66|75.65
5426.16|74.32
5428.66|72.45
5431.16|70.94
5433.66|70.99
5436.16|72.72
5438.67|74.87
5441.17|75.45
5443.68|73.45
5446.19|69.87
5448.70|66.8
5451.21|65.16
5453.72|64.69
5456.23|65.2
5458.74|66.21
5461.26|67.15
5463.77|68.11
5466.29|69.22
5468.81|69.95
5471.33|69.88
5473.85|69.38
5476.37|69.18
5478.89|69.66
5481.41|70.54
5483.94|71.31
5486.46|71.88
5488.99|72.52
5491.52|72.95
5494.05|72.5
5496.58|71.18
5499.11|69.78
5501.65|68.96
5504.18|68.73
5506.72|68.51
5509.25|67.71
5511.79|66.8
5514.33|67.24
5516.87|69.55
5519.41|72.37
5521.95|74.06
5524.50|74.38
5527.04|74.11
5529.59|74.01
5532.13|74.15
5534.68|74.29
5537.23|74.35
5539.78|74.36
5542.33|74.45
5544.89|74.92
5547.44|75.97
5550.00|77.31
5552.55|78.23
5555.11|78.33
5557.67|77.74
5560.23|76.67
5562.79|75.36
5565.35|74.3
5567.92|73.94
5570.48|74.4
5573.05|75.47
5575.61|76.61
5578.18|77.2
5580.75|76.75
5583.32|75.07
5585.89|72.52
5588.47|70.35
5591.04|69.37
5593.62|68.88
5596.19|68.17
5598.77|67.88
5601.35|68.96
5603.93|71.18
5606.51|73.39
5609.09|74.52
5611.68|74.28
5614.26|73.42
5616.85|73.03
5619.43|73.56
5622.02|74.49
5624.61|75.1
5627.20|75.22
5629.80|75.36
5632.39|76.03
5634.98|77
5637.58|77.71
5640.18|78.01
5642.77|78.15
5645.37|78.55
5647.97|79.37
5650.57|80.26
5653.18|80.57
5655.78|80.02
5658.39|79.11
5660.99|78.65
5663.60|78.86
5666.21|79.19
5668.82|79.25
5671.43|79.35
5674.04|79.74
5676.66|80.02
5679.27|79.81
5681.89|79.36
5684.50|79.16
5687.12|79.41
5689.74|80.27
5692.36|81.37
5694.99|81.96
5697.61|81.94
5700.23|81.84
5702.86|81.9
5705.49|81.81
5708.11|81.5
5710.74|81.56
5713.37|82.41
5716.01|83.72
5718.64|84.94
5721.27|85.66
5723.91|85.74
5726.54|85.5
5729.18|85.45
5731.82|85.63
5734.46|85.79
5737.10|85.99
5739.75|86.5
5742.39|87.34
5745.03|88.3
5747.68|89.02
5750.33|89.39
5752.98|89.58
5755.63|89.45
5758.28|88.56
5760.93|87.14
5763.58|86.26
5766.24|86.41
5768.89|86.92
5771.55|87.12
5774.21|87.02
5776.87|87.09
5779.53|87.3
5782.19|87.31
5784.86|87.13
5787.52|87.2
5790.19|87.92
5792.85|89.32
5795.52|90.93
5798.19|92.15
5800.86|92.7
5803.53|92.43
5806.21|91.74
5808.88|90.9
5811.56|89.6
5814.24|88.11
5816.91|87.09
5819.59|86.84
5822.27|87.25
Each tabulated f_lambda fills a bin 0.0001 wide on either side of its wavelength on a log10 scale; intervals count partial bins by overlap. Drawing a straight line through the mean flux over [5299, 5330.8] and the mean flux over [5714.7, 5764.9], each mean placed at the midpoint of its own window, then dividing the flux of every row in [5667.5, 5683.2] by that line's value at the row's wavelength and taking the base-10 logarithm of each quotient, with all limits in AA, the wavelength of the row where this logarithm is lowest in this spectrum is 5681.89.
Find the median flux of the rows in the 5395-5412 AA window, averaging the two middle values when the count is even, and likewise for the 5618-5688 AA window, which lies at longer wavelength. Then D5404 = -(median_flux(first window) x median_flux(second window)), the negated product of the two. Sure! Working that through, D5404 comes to -5465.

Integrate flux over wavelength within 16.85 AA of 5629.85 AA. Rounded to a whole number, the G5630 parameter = 2555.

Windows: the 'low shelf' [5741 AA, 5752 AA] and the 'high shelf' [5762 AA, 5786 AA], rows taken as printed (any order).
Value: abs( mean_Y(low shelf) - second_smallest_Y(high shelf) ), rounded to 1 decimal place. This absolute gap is 2.1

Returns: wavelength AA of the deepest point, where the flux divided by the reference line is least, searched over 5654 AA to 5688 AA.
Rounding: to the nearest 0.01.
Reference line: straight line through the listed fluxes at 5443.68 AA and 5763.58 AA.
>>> 5684.50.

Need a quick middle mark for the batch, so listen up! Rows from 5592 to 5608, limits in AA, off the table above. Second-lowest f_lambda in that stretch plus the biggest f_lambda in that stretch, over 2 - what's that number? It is 70.8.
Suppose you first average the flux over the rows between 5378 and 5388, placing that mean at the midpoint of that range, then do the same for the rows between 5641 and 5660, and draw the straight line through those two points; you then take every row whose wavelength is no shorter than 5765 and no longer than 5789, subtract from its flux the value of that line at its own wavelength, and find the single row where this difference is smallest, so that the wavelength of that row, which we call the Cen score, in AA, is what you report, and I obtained 5766.24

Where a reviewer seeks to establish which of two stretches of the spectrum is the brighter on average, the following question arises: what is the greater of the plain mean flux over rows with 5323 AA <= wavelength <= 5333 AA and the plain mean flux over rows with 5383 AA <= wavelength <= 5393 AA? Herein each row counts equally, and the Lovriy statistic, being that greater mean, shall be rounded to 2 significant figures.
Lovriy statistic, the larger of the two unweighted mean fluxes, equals 74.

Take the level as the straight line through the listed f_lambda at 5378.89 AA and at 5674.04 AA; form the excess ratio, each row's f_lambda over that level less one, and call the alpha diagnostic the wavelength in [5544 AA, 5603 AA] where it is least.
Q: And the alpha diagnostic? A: 5598.77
